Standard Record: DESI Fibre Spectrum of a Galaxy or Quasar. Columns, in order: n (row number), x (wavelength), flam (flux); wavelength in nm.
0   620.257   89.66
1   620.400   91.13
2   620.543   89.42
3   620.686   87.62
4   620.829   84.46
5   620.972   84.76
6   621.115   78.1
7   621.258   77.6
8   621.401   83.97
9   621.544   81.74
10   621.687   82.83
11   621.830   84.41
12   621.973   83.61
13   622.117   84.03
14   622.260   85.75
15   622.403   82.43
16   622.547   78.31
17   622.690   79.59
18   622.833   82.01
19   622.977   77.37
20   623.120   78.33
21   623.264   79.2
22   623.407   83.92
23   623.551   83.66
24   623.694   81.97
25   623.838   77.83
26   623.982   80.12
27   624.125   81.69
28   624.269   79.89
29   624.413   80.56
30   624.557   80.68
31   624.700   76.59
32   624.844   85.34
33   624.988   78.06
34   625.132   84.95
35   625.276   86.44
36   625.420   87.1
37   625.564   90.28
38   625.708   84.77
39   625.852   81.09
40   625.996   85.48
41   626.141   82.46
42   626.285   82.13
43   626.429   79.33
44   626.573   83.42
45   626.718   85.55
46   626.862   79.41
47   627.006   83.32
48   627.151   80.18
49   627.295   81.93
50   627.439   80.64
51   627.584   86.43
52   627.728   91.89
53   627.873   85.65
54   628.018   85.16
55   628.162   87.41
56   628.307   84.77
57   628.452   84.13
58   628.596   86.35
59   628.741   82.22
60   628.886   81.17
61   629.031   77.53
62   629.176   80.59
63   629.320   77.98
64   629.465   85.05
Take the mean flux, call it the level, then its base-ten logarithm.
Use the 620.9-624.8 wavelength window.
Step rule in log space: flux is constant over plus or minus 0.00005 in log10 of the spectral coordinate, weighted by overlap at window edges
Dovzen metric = 1.91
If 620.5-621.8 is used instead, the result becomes 1.92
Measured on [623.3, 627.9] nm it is 1.92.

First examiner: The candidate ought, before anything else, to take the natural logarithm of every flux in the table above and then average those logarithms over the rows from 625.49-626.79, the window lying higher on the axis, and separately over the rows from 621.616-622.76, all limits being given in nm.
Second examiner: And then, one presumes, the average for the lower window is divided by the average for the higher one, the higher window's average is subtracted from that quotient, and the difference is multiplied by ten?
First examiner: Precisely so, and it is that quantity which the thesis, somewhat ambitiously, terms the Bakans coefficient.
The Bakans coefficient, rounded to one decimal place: -34.3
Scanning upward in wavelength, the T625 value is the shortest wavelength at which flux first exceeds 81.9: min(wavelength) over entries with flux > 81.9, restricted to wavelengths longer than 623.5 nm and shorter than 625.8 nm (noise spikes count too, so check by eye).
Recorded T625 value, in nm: 623.551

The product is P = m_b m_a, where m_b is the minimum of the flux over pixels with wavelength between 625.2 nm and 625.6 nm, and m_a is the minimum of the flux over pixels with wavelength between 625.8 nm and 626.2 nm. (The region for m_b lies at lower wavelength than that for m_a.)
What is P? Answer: 7009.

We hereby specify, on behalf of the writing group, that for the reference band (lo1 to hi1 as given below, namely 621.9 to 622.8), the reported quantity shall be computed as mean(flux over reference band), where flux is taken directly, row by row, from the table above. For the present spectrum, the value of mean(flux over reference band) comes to 82.3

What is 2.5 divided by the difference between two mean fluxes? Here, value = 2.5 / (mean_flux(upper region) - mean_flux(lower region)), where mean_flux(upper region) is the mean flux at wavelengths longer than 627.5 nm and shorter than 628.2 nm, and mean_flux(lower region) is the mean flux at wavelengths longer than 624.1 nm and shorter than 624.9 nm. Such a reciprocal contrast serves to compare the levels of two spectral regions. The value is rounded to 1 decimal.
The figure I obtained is 0.4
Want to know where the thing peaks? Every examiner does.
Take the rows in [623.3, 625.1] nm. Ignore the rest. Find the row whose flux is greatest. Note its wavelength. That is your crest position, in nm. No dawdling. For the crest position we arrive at 624.844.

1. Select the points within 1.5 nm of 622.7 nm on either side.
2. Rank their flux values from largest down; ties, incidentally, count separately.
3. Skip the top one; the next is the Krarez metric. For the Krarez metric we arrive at 84.41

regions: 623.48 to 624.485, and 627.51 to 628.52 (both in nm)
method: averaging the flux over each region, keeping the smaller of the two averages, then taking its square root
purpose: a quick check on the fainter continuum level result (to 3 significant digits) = 8.99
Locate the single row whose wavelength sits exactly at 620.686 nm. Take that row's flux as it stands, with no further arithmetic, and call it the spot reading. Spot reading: 87.62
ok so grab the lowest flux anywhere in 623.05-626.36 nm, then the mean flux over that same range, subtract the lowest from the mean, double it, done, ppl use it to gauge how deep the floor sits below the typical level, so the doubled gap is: 11.4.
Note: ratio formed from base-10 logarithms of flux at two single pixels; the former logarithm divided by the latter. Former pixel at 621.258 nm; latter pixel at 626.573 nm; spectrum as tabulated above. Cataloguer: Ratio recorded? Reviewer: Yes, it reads 0.98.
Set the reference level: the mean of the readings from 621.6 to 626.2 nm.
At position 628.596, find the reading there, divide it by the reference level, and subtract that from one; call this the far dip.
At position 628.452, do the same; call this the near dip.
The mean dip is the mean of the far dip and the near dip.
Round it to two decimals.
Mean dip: -0.04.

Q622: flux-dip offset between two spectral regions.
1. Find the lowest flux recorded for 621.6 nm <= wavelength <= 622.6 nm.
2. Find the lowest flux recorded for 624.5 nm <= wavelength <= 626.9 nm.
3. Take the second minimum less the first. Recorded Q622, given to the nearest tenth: -1.7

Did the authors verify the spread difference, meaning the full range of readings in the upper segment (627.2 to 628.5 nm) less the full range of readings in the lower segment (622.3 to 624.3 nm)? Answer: 5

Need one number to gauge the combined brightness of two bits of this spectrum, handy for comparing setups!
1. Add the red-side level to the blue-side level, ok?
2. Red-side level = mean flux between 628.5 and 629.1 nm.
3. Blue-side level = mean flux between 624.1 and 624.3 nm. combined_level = 163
